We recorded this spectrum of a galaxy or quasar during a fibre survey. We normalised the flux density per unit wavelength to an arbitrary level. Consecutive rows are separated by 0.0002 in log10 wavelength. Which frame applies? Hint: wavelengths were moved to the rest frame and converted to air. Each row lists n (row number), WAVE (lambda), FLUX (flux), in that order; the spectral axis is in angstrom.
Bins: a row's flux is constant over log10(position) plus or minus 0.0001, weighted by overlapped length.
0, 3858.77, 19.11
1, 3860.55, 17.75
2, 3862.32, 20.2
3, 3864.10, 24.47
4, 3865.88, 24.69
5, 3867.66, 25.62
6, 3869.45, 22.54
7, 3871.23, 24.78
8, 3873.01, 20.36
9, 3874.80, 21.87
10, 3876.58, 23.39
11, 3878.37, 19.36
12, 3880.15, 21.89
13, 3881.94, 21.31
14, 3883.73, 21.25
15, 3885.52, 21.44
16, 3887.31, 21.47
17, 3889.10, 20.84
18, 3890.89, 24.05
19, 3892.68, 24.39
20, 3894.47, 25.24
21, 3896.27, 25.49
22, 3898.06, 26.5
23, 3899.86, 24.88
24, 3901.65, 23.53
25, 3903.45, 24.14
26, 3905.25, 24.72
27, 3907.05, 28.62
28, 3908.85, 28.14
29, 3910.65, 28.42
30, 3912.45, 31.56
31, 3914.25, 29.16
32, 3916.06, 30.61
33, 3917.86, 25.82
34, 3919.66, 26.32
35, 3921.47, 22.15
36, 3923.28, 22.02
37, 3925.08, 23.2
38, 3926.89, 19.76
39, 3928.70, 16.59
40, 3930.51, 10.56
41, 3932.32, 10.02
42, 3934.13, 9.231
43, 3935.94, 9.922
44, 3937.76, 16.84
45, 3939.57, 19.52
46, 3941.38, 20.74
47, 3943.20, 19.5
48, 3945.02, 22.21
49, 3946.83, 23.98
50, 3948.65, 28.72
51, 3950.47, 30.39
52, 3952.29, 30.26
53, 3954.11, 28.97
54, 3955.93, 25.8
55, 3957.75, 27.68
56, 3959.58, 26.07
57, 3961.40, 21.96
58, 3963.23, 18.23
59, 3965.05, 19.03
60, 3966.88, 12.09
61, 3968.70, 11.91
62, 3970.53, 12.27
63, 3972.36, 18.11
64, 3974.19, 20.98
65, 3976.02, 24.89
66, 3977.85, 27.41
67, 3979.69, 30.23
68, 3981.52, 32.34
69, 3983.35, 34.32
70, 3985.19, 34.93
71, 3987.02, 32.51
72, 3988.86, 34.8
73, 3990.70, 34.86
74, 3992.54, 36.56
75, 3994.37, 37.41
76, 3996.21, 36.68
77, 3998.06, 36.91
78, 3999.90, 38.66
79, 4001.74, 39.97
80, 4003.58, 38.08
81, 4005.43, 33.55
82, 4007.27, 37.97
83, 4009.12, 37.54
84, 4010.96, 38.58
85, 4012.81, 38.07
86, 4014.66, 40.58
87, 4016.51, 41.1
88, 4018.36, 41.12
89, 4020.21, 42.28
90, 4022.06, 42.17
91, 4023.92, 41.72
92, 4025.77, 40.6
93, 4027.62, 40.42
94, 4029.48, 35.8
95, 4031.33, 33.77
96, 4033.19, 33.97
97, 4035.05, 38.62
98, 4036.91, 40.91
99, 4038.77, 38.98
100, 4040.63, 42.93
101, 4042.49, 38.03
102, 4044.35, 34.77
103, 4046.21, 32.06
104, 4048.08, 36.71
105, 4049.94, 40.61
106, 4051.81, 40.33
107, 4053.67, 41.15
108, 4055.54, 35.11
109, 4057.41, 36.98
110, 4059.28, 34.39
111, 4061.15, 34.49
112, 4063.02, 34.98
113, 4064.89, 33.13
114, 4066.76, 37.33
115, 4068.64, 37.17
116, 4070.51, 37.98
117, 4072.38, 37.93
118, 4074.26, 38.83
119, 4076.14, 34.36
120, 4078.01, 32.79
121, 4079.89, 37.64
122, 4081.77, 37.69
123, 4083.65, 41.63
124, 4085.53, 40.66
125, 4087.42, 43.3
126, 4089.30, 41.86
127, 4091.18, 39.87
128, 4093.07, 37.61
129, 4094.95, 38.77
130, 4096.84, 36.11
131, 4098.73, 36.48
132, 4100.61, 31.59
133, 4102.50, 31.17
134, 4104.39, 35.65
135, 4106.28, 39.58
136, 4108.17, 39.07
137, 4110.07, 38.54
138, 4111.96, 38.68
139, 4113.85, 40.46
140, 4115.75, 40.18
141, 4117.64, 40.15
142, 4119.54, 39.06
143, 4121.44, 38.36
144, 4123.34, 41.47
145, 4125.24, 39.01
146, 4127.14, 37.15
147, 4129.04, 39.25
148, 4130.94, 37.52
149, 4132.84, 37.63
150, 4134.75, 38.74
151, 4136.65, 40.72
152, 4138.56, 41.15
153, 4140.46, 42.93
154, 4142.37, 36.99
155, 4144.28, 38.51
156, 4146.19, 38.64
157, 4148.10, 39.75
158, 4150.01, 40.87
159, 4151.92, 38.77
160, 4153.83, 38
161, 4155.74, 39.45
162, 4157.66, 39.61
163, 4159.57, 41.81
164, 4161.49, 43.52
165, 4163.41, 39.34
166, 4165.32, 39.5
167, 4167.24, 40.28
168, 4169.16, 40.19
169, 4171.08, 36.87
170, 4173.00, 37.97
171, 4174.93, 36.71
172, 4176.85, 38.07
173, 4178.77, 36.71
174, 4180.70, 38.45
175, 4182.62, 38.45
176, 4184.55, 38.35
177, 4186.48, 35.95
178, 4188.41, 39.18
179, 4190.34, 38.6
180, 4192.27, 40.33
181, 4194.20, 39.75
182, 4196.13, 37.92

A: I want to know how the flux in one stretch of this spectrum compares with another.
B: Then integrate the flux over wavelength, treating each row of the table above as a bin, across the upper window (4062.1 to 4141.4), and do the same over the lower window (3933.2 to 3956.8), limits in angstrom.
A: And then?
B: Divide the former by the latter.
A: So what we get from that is 5.8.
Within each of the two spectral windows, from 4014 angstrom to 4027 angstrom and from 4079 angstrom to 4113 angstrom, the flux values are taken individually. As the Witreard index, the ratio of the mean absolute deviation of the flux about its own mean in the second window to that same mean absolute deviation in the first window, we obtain 3.9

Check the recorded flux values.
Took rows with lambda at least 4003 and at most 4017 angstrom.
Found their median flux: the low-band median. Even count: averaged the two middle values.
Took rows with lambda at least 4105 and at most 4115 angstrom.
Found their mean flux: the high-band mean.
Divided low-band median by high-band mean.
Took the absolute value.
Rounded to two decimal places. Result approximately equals 0.97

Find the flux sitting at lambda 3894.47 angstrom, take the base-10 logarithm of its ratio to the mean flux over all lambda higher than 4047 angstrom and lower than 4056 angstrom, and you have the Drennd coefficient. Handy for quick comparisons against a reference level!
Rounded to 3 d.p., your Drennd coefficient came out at -0.187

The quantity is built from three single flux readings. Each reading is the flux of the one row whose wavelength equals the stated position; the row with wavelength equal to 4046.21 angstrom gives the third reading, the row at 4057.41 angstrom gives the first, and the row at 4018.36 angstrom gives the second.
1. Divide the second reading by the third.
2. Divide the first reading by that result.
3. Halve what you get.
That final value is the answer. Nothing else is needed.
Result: 14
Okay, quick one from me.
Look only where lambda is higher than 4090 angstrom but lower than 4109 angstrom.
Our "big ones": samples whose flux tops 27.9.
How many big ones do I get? 10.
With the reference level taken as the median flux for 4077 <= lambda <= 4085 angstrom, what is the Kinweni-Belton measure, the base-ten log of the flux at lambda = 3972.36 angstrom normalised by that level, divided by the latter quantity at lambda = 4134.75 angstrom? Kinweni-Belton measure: -26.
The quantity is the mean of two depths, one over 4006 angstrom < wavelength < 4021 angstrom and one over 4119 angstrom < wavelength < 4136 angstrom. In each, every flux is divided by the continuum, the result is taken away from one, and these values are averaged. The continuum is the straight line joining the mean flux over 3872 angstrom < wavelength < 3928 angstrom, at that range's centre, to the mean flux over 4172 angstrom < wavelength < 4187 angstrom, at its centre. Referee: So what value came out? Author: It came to -0.22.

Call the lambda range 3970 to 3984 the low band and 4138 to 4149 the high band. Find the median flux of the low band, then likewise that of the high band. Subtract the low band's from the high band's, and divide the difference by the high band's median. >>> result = 0.33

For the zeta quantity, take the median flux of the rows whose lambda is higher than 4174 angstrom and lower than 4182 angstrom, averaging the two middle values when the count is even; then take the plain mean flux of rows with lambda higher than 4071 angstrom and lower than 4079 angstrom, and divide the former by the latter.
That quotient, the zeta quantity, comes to 1.04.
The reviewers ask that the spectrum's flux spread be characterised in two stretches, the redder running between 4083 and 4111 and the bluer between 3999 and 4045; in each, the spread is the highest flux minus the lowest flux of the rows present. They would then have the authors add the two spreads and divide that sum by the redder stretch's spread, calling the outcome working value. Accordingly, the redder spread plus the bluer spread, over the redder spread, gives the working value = 1.8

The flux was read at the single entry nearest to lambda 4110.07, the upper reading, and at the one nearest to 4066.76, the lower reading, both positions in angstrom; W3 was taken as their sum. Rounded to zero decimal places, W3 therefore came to 76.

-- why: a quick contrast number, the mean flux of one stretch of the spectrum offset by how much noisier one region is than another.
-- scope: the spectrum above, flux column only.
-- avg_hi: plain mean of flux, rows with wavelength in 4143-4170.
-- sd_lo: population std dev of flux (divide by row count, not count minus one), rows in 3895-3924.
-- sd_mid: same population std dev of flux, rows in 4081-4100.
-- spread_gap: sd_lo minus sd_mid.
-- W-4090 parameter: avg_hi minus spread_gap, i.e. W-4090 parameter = 39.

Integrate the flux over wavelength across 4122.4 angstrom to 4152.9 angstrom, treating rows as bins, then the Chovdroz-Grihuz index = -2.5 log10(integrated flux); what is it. -7.70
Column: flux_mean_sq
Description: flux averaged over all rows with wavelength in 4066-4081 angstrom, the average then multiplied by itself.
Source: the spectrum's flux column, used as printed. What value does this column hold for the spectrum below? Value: 1351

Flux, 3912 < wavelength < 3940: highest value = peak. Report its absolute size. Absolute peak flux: 31.6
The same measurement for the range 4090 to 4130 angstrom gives 41.5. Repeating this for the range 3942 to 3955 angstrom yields 30.4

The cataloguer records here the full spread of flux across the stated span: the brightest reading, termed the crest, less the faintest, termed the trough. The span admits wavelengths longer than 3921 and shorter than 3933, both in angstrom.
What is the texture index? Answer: 13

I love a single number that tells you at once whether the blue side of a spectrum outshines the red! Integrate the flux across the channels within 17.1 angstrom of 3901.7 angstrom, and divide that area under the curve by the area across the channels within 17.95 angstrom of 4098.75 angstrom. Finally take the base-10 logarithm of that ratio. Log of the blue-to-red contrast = -0.19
